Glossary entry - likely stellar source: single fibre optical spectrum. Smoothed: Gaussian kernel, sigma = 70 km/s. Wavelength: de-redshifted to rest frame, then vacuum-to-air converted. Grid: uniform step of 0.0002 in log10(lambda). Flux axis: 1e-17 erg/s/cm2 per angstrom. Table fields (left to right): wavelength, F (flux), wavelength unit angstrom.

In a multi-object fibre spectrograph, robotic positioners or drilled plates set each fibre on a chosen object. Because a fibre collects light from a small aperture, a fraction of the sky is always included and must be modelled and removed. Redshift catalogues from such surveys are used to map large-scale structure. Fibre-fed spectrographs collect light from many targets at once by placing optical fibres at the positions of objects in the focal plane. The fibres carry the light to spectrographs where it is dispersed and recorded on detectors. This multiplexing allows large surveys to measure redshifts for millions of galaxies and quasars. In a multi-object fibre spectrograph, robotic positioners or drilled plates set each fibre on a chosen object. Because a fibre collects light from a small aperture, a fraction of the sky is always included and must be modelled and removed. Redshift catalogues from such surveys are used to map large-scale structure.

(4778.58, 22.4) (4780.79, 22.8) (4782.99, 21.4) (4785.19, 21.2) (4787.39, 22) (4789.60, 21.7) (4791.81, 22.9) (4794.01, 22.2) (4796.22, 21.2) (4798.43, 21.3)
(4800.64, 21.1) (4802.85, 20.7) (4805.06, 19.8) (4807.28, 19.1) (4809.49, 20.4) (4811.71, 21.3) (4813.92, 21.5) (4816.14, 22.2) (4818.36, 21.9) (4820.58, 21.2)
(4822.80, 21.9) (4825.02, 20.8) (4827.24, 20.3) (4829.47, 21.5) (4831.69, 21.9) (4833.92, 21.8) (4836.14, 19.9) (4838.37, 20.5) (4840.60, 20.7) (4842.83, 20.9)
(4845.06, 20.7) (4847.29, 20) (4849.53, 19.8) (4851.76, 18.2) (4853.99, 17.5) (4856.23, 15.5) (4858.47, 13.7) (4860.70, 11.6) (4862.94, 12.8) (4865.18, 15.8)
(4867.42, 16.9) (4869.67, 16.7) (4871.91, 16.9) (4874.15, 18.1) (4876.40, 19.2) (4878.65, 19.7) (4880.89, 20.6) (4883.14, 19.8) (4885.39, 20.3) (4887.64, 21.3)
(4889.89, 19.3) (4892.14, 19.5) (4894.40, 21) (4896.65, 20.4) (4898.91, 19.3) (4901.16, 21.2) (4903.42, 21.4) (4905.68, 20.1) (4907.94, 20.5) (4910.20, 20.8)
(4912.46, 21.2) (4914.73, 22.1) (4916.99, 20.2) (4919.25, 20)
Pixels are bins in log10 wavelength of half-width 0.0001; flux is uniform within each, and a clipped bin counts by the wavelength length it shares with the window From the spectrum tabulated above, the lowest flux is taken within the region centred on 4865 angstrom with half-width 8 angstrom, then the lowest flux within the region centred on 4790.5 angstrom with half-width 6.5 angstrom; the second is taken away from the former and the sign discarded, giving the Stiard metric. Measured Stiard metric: 10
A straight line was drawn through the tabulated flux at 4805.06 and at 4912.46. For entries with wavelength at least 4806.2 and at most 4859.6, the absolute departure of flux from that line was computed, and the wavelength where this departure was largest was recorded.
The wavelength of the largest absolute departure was 4858.47 angstrom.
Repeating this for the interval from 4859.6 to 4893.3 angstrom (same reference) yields 4860.70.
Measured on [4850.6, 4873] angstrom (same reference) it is 4860.70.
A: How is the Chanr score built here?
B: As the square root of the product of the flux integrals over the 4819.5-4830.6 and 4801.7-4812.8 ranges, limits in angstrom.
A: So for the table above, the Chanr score 230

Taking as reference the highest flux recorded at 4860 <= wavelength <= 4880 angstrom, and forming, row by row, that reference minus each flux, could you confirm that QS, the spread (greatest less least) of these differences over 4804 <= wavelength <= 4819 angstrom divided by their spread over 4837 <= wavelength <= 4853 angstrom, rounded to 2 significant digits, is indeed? 1.1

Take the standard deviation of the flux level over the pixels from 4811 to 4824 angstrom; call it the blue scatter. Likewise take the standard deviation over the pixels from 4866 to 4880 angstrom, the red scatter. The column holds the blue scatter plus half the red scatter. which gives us 1.0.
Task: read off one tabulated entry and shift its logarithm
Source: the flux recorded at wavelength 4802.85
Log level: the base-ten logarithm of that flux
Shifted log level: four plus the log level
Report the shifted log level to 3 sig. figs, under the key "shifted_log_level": 5.32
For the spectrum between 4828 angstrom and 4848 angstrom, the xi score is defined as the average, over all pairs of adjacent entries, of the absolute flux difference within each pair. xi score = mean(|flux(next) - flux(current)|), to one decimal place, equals 0.5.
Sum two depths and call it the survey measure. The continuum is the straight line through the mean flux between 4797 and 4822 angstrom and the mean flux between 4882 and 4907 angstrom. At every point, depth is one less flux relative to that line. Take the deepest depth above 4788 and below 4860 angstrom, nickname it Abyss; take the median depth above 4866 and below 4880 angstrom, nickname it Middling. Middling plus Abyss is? 0.48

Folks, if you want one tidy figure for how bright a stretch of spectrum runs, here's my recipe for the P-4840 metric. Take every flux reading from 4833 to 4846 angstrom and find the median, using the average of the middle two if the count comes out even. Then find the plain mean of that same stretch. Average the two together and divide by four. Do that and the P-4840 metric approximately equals 5.2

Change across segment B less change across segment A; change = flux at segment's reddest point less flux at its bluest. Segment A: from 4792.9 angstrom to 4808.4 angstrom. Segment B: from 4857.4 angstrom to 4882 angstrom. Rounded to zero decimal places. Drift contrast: 10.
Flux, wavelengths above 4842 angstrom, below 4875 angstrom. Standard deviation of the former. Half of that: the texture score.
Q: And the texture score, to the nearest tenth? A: 1.4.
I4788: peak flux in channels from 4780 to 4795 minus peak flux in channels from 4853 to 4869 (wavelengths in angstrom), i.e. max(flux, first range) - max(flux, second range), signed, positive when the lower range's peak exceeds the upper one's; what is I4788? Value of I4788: 5.4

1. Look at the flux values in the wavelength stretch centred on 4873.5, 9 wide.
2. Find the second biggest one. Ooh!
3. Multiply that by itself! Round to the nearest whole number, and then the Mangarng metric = 328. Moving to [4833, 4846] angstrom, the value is 437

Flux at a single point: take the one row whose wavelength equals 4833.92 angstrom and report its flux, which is 21.8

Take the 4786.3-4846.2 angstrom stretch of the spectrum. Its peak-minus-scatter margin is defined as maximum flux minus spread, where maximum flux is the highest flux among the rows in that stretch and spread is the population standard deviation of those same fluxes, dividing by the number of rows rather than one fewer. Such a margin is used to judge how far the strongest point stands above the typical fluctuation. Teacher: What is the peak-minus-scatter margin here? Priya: 22.1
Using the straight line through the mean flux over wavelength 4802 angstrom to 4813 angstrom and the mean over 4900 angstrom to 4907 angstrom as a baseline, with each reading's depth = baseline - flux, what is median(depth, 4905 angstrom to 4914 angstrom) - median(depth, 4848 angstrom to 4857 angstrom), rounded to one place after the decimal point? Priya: -2.4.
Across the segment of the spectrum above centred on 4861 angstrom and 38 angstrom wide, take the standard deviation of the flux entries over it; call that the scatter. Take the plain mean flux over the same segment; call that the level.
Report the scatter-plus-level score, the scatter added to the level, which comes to 20.0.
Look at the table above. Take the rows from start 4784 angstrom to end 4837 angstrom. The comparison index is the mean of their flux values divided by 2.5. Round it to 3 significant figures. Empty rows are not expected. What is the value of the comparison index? 8.50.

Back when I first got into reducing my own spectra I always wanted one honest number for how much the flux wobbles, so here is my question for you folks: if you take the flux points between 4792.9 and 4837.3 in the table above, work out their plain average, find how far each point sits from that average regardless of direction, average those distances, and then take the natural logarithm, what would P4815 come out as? -0.4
